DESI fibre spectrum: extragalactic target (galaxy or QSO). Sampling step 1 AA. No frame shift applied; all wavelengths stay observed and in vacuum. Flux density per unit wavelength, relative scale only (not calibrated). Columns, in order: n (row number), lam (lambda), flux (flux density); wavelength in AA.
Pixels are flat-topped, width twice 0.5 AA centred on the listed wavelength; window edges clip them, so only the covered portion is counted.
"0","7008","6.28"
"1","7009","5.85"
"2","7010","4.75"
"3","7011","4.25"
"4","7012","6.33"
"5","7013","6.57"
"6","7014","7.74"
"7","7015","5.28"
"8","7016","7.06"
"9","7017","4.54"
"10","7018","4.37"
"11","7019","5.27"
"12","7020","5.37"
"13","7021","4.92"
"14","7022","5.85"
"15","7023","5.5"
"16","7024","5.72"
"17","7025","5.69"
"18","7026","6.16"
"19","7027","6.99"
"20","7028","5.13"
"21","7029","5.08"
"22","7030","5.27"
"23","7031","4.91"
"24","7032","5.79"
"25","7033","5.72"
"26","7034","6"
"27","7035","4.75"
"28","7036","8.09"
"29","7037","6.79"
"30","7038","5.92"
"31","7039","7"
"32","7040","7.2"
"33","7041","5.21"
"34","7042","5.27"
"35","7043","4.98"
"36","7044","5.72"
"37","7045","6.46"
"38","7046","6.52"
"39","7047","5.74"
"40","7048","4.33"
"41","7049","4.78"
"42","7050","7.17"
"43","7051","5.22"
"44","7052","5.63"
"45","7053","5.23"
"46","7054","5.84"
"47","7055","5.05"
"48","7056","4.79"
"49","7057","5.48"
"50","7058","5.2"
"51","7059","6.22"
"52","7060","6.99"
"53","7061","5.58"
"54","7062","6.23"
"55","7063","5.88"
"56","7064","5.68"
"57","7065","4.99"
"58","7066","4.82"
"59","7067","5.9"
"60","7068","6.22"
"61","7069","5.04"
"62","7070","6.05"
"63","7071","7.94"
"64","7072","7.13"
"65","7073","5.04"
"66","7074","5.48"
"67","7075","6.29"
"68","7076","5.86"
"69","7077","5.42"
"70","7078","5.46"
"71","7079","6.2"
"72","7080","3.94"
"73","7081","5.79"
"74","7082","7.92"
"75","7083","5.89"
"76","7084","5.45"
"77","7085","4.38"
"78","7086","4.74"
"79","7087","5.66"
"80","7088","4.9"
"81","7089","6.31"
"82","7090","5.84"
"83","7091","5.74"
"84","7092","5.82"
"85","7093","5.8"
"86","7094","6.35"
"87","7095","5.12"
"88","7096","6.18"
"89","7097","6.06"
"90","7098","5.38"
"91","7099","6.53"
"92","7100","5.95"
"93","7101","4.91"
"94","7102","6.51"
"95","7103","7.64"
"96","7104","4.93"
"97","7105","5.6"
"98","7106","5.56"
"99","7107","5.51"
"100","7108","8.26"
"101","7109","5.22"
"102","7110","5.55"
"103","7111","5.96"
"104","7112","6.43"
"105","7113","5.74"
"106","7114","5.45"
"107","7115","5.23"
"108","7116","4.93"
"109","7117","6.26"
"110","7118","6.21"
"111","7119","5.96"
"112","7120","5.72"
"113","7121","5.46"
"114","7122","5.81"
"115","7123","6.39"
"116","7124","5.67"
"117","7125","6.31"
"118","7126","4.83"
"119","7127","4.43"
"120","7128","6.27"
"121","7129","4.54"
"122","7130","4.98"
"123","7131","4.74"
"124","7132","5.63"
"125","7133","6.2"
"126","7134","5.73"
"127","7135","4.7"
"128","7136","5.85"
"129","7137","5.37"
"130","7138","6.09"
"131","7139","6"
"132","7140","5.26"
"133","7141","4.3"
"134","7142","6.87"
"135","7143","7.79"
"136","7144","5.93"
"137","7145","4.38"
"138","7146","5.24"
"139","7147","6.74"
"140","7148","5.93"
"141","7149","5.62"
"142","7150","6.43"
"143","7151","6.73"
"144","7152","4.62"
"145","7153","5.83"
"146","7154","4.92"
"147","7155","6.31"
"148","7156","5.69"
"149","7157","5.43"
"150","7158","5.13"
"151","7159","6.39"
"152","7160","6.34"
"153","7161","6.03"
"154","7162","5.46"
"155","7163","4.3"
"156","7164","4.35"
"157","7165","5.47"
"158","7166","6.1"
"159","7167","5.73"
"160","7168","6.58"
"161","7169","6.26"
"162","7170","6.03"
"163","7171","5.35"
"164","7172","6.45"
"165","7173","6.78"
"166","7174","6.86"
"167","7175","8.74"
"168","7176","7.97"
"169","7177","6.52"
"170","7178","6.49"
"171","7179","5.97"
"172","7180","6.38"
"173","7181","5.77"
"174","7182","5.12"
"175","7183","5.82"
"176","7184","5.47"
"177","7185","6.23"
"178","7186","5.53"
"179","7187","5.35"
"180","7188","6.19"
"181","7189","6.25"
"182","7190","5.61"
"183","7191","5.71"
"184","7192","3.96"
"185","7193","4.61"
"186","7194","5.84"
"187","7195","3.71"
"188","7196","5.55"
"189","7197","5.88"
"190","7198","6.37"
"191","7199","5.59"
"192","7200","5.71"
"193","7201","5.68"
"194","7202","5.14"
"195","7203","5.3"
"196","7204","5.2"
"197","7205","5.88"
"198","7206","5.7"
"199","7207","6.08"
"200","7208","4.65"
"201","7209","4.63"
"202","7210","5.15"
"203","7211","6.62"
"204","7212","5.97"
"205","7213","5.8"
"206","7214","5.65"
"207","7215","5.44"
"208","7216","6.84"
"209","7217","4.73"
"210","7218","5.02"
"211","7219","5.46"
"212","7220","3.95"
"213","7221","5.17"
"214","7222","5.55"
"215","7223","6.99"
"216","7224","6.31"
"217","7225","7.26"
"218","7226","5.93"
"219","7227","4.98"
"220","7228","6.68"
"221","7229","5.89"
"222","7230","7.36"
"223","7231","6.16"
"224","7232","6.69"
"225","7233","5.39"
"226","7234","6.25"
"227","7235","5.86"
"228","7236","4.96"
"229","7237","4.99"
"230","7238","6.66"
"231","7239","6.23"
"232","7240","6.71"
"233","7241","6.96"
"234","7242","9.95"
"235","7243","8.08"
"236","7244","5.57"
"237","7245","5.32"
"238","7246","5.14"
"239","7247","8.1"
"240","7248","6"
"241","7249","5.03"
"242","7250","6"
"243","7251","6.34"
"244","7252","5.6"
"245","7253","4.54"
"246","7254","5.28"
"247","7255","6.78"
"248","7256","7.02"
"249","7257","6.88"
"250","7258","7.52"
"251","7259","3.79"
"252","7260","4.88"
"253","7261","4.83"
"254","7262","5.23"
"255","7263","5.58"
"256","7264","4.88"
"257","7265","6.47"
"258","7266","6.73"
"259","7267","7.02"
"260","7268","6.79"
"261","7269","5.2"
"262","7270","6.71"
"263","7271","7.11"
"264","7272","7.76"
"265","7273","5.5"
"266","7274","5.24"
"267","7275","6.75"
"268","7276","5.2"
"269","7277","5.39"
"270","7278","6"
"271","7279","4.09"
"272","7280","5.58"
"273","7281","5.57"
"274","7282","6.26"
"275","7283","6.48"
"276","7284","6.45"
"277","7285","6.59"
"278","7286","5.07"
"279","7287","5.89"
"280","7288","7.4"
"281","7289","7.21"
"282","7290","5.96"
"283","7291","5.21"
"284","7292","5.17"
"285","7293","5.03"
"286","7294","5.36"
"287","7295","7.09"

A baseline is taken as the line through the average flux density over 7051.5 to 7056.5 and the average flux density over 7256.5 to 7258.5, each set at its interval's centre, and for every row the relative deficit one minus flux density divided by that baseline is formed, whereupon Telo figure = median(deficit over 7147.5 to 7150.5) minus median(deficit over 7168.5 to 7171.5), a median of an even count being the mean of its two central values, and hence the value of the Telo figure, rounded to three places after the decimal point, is -0.015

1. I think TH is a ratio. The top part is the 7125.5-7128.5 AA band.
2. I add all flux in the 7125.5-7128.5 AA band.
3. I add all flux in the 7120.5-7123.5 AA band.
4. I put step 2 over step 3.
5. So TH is 0.879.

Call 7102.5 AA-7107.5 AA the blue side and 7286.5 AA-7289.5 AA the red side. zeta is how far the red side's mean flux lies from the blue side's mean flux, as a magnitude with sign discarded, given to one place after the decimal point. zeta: 1.0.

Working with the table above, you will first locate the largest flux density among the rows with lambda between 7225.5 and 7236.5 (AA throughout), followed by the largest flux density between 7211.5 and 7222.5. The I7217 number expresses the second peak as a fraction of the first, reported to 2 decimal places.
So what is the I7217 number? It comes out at 0.93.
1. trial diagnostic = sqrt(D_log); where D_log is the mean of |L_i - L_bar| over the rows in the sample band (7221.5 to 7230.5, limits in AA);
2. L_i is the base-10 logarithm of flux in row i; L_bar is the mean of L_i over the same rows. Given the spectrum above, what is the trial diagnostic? 0.215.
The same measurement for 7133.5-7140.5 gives 0.178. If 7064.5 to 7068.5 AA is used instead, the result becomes 0.214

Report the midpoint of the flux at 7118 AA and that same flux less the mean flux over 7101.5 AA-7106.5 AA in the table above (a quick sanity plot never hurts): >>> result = 3.2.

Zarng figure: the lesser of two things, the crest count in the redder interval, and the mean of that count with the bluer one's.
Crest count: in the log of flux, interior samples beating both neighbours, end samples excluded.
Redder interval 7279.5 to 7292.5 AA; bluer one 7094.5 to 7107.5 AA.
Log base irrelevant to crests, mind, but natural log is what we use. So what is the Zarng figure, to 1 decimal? 3.0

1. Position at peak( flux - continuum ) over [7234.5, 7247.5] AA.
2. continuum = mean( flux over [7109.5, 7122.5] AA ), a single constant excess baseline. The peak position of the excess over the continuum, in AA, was 7242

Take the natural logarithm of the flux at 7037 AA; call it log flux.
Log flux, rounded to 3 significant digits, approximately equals 1.92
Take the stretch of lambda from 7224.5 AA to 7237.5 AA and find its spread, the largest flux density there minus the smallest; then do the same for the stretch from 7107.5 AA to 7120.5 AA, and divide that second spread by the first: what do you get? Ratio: 1.39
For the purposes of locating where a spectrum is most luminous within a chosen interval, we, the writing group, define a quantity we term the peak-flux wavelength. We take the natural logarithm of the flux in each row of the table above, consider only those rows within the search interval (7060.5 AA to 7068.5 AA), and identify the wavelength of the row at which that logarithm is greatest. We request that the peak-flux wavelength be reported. 7062 AA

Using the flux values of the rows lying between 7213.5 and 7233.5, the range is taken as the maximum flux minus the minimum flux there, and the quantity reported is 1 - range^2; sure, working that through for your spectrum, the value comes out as -11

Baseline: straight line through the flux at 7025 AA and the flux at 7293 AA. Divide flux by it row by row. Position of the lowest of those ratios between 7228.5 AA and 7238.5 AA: 7236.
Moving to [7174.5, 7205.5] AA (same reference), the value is 7195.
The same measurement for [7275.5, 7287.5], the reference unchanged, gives 7279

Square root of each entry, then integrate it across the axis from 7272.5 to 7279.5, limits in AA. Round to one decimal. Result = 16.3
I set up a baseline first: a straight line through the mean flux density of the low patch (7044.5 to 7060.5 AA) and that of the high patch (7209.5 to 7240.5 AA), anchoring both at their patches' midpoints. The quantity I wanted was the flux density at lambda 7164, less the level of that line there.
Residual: -1.5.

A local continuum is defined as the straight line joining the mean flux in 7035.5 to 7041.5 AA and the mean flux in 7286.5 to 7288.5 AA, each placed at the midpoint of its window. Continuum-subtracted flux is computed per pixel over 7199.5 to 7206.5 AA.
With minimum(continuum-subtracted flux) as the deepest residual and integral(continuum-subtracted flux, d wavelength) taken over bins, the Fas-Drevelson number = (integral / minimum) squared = 28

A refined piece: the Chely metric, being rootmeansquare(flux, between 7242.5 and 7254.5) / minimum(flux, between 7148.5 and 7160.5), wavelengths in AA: 1.30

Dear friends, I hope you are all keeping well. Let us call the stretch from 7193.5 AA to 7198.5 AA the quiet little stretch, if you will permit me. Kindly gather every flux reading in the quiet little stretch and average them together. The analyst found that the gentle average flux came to 5.47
